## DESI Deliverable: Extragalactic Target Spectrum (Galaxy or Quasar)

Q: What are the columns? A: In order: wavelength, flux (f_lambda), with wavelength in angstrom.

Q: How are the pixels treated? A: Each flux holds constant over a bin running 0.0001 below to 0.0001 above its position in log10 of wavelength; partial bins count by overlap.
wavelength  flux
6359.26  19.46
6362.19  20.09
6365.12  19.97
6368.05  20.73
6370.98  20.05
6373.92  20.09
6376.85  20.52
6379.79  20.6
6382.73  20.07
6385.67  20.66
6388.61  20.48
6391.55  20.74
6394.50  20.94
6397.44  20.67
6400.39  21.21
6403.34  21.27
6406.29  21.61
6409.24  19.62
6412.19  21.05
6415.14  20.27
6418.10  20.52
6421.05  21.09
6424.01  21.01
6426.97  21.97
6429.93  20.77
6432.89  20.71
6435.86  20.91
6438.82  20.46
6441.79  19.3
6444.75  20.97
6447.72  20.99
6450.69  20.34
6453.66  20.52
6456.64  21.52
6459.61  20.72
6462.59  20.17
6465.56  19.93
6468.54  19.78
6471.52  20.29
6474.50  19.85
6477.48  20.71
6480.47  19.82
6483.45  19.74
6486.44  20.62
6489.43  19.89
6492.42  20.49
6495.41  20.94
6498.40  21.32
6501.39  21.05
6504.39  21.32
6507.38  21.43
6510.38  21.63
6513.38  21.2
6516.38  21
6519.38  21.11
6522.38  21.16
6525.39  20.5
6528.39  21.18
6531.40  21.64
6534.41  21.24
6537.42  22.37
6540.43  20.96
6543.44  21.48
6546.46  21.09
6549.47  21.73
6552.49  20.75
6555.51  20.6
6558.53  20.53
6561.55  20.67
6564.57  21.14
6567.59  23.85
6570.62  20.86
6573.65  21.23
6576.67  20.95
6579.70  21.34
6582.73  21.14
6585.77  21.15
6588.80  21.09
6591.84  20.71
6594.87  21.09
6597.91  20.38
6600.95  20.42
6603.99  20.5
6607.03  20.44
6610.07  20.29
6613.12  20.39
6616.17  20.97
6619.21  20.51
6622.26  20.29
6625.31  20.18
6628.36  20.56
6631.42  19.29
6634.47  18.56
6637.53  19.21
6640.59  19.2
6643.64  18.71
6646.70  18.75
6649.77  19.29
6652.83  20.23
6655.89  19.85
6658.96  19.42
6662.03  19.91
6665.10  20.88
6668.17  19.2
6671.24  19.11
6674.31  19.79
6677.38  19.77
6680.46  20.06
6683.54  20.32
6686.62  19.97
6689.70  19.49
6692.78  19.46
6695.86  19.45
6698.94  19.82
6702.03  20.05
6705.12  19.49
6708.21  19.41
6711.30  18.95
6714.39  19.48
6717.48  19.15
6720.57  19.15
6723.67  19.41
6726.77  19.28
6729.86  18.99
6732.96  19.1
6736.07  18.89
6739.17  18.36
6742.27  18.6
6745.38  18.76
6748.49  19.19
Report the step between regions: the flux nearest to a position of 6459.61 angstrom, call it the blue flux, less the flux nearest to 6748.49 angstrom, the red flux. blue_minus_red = 1.5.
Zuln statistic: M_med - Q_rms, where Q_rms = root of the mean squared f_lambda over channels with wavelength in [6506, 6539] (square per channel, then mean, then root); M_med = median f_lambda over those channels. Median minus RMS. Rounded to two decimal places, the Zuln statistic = -0.12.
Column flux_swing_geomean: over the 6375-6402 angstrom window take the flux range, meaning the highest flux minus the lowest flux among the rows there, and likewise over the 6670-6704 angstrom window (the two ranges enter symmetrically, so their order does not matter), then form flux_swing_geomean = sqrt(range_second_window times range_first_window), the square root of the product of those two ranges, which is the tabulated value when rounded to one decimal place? 1.2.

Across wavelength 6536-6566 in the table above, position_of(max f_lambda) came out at 6537.42 angstrom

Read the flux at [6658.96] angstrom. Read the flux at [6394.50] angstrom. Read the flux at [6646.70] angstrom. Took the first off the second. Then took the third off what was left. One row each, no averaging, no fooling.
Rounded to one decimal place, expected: -17.2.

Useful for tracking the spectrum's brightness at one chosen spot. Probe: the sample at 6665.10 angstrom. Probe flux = 20.88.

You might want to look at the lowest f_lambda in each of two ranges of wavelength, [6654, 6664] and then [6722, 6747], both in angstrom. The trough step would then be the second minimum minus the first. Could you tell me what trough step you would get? -1.06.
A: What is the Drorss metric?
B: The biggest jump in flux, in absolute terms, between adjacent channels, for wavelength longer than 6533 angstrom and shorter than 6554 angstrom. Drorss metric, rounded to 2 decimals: 1.41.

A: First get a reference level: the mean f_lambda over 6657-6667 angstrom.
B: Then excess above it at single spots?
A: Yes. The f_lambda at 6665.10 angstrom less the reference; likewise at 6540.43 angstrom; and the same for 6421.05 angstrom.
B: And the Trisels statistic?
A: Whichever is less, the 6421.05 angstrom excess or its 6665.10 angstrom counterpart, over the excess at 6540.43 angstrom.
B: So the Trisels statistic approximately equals 0.9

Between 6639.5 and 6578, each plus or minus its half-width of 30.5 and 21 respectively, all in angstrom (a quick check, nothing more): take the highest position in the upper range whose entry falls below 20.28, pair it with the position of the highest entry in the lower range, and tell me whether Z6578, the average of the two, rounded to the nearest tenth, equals 6617.9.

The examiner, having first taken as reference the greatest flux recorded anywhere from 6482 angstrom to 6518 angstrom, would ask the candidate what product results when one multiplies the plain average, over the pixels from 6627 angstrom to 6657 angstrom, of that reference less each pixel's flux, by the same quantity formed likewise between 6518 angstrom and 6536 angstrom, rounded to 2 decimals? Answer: 1.11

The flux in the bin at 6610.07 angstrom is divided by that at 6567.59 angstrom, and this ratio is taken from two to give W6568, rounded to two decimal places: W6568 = 1.15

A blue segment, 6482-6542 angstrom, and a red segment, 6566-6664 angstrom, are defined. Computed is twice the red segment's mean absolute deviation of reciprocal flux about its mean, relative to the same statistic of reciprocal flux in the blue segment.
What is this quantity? 3.67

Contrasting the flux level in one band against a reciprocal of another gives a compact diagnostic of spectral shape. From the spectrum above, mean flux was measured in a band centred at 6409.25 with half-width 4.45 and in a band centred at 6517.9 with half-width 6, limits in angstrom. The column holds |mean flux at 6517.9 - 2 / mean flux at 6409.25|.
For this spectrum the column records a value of 21.0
